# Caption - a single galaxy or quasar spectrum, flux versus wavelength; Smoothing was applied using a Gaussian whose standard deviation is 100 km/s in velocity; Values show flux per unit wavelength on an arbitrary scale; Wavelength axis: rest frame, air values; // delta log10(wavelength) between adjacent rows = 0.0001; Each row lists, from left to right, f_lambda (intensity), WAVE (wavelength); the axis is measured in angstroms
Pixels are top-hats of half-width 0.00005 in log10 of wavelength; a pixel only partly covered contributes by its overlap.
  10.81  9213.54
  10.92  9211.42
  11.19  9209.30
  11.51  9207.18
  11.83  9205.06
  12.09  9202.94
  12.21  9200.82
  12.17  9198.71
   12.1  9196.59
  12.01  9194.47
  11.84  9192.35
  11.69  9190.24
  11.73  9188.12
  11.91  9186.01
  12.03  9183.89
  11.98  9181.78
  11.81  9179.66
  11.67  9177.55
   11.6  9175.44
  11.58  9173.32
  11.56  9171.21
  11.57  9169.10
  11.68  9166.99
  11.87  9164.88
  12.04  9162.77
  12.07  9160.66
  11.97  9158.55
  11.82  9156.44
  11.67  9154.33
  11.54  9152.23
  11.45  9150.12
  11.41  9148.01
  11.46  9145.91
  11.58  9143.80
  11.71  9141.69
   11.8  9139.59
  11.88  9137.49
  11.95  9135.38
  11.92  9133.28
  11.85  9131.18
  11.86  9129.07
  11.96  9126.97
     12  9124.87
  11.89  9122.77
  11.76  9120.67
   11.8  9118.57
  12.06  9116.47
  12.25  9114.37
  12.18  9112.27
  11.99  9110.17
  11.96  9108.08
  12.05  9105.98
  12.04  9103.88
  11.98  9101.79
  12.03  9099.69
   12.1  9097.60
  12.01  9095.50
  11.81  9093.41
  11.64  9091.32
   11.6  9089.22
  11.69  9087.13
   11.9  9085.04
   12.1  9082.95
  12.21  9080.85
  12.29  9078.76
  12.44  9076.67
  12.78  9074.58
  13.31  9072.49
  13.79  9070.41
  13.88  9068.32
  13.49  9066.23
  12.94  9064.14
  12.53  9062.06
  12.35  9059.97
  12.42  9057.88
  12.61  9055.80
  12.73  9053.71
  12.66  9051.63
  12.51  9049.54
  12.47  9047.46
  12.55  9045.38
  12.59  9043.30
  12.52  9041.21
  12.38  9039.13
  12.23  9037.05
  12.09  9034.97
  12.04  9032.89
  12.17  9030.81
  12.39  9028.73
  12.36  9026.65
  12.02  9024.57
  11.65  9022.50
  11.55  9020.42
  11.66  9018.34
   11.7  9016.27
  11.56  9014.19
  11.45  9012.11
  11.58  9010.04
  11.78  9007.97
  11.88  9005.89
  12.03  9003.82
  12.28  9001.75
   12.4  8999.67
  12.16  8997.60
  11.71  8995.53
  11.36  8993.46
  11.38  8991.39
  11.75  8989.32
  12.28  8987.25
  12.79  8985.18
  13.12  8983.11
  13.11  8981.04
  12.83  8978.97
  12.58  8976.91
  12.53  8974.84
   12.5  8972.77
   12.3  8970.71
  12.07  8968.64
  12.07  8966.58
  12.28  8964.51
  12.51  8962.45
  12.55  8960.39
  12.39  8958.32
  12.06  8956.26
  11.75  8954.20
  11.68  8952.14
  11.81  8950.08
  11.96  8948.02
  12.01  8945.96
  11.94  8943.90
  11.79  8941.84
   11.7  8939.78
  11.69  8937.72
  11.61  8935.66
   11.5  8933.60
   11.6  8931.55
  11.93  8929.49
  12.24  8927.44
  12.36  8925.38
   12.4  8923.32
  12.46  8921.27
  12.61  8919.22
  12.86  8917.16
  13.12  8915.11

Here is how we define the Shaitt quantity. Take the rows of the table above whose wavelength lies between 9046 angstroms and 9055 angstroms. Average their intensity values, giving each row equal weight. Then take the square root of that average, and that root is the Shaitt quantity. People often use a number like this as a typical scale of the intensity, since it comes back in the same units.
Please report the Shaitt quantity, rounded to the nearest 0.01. 3.55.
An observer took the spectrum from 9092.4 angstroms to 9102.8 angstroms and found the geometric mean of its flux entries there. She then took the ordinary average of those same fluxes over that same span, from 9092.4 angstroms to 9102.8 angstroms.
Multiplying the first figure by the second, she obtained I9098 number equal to 144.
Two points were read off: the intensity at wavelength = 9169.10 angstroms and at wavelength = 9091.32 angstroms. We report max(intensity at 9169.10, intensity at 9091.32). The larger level 11.6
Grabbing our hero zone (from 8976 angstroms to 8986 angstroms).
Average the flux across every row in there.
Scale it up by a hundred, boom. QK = 1289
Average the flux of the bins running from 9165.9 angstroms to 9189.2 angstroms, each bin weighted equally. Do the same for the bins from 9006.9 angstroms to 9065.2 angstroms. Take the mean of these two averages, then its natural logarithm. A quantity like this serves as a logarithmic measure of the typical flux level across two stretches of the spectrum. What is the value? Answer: 2.48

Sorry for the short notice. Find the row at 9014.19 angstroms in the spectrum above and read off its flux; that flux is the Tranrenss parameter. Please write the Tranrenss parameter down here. 11.56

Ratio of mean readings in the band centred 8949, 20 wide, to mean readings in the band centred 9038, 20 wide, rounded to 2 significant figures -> 0.96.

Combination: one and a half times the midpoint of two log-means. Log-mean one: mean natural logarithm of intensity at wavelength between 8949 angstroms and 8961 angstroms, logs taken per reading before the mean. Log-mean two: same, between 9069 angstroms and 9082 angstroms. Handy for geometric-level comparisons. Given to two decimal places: 3.78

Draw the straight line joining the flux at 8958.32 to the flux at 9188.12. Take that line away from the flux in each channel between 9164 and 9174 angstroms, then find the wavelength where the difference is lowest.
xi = 9171.21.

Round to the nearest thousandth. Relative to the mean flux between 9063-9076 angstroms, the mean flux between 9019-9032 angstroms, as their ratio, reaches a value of 0.900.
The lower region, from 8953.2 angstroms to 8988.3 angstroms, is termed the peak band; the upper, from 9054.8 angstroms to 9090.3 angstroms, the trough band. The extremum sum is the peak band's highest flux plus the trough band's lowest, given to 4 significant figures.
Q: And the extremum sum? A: 24.72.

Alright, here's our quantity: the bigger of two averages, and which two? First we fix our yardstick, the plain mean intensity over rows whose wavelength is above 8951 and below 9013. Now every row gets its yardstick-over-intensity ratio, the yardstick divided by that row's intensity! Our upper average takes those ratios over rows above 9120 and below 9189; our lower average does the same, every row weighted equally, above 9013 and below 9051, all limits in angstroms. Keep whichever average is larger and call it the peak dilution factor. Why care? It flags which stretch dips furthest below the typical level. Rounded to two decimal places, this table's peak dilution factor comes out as 1.03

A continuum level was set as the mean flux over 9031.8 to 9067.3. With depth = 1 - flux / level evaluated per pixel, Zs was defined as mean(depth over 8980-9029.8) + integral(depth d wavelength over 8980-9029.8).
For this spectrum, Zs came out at 2.2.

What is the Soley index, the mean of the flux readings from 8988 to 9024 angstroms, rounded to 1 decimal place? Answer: 11.8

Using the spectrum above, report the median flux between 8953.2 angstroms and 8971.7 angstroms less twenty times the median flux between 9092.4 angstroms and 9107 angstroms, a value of -228.3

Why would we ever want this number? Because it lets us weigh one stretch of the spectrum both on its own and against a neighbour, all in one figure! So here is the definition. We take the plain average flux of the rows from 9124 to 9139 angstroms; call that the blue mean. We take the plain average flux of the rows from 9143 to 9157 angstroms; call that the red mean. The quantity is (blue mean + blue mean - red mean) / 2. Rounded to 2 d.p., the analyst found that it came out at 6.14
